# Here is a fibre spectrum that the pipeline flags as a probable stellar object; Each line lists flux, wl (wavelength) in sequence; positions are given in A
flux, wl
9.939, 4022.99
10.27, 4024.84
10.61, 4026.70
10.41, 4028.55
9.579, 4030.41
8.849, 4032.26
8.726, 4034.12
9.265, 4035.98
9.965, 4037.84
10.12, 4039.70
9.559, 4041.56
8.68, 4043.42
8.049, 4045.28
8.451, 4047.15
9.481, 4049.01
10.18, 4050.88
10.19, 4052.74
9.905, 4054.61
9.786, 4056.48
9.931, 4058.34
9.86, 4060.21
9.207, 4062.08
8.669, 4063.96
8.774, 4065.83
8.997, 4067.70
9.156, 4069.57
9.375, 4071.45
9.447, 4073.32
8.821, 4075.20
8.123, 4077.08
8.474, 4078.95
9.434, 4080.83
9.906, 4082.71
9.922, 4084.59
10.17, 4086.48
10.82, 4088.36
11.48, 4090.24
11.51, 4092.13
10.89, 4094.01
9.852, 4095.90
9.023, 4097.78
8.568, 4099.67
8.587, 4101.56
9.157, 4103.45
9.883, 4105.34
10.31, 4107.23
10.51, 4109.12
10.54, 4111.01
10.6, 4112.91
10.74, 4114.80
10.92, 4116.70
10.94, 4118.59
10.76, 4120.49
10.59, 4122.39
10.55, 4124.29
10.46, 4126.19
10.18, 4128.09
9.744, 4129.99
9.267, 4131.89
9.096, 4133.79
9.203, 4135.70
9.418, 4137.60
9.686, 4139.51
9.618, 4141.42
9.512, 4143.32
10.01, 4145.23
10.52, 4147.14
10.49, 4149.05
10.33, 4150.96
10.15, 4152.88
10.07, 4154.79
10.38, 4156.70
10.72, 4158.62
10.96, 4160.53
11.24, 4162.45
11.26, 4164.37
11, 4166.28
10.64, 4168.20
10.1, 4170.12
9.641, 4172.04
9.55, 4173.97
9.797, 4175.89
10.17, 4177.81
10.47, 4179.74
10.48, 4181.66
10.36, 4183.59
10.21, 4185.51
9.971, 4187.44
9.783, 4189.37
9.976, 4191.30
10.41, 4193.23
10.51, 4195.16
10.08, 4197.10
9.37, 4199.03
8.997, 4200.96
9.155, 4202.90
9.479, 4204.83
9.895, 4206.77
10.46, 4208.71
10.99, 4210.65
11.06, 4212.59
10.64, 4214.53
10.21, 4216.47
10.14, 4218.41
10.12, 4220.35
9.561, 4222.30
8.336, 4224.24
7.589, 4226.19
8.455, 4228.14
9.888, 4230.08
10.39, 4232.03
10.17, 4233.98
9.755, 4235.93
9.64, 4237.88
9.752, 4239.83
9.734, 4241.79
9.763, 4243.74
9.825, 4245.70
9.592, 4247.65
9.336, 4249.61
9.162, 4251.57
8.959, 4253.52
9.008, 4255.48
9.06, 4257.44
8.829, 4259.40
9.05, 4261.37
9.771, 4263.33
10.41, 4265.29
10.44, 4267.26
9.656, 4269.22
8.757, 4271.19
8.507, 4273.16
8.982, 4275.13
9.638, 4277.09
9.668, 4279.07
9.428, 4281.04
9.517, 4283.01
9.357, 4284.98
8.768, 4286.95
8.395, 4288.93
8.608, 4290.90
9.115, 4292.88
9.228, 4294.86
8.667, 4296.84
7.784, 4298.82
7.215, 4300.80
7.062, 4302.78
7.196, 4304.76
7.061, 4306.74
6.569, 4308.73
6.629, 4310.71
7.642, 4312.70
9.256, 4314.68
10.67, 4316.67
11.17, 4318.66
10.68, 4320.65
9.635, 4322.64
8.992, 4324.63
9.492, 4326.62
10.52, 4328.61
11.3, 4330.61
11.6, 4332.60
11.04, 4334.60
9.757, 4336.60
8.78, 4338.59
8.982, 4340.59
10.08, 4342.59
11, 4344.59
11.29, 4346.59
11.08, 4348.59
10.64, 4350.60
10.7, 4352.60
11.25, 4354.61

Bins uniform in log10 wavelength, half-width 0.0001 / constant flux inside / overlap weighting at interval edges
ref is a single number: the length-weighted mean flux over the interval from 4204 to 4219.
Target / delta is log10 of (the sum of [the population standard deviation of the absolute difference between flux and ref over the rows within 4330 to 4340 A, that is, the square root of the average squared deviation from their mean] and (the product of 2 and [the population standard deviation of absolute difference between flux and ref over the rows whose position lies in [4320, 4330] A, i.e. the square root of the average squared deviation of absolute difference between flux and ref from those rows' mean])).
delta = 0.09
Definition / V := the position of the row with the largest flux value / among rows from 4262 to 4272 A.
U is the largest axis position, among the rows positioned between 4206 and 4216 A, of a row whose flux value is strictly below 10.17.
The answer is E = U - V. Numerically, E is -60.5 A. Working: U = 4206.77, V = 4267.26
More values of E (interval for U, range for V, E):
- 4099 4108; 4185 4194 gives -87.9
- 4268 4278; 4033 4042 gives 237.4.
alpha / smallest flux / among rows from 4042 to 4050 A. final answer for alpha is 8.049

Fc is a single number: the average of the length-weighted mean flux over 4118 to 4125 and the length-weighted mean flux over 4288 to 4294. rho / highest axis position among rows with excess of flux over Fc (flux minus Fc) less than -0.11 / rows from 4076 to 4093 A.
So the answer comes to 4080.83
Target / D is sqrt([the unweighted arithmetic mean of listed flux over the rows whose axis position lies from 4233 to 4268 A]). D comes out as 3.09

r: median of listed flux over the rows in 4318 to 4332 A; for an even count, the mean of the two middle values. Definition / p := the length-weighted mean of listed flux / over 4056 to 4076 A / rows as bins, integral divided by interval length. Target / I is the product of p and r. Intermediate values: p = 9.3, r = 10.5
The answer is 97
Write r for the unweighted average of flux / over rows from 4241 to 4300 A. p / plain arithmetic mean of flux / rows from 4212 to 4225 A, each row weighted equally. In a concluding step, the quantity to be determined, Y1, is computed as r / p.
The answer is 0.92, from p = 10.0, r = 9.2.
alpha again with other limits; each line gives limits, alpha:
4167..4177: 9.55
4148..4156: 10.07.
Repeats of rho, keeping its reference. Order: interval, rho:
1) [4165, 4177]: 4173.97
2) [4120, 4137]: 4135.70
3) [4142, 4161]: 4143.32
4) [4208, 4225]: 4224.24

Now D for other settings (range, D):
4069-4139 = 3.15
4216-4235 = 3.08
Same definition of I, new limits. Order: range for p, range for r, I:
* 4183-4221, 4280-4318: 87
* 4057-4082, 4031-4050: 83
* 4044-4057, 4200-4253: 92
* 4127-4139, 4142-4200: 98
